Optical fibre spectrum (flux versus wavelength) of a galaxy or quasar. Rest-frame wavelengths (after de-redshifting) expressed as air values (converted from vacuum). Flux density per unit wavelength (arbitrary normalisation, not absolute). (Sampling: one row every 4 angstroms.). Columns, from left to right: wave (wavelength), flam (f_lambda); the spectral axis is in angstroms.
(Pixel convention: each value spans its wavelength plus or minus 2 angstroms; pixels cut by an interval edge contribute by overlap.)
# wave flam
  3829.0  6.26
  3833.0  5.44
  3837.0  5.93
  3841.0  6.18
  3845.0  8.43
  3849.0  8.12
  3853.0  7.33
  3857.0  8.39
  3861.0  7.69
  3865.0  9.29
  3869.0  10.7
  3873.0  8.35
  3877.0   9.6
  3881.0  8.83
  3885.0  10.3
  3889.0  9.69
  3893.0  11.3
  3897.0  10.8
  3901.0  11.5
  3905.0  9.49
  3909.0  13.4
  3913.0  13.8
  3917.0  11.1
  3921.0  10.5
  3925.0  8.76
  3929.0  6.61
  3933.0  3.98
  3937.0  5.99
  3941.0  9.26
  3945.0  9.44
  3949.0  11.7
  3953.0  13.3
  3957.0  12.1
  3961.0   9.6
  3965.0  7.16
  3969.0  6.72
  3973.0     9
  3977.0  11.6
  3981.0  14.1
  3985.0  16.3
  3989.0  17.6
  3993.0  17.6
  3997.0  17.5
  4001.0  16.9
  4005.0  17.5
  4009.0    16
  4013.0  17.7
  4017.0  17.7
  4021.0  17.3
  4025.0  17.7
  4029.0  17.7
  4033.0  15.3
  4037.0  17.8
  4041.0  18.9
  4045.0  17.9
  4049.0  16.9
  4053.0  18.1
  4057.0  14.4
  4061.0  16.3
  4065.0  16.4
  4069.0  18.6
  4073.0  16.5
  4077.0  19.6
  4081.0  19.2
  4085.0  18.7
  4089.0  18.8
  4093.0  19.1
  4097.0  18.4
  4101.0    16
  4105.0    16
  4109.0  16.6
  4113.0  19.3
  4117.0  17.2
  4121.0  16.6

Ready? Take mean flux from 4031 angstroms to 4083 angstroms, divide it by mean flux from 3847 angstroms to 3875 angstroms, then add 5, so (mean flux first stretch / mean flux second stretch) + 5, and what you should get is 7.03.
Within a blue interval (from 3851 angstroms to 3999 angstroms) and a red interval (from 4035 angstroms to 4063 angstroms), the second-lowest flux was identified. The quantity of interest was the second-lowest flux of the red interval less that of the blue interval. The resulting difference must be 10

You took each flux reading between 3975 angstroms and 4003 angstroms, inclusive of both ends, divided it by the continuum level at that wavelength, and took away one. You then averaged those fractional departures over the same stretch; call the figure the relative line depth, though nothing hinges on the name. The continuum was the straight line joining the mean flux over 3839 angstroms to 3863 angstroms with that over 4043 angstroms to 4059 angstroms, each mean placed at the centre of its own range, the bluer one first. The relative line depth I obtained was 0.14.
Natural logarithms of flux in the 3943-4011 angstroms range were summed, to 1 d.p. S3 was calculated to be 43.1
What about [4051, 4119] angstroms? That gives 48.7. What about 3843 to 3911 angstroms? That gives 38.2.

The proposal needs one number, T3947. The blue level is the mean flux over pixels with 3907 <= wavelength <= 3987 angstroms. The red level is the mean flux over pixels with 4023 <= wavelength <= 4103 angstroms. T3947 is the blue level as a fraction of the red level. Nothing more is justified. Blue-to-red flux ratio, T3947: 0.58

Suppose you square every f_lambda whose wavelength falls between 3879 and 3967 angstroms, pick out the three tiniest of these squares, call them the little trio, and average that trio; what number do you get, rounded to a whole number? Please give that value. 32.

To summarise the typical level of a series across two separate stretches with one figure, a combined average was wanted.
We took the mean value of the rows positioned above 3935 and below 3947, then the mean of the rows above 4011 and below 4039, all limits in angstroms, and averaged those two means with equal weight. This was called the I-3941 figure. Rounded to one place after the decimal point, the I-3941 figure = 12.8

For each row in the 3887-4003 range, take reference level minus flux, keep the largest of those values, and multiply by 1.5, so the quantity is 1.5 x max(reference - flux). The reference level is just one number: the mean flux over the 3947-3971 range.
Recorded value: 9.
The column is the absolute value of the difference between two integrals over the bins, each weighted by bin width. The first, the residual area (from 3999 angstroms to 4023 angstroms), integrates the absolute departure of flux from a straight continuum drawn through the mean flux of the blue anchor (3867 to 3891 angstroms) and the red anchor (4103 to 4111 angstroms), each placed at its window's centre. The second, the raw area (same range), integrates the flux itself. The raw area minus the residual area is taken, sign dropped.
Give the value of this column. 323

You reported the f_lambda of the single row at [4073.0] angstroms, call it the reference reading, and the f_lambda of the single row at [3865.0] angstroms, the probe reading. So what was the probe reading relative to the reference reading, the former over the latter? 0.56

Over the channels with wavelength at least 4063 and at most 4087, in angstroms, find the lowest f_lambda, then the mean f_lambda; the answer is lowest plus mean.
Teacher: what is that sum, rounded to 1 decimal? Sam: 34.6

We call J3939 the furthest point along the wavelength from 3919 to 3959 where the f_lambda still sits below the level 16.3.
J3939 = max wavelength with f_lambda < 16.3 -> 3957.0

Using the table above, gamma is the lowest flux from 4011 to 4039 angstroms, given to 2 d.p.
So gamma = 15.30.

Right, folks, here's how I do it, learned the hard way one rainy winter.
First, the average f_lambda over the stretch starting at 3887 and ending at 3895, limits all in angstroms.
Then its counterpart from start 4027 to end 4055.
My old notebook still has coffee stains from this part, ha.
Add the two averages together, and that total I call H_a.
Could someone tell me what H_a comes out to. 28.0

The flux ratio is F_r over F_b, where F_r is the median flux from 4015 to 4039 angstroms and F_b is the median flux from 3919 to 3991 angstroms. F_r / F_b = 1.86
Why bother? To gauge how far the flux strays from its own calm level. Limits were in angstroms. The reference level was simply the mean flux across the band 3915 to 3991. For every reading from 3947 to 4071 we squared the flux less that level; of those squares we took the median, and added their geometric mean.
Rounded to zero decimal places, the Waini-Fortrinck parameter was 67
